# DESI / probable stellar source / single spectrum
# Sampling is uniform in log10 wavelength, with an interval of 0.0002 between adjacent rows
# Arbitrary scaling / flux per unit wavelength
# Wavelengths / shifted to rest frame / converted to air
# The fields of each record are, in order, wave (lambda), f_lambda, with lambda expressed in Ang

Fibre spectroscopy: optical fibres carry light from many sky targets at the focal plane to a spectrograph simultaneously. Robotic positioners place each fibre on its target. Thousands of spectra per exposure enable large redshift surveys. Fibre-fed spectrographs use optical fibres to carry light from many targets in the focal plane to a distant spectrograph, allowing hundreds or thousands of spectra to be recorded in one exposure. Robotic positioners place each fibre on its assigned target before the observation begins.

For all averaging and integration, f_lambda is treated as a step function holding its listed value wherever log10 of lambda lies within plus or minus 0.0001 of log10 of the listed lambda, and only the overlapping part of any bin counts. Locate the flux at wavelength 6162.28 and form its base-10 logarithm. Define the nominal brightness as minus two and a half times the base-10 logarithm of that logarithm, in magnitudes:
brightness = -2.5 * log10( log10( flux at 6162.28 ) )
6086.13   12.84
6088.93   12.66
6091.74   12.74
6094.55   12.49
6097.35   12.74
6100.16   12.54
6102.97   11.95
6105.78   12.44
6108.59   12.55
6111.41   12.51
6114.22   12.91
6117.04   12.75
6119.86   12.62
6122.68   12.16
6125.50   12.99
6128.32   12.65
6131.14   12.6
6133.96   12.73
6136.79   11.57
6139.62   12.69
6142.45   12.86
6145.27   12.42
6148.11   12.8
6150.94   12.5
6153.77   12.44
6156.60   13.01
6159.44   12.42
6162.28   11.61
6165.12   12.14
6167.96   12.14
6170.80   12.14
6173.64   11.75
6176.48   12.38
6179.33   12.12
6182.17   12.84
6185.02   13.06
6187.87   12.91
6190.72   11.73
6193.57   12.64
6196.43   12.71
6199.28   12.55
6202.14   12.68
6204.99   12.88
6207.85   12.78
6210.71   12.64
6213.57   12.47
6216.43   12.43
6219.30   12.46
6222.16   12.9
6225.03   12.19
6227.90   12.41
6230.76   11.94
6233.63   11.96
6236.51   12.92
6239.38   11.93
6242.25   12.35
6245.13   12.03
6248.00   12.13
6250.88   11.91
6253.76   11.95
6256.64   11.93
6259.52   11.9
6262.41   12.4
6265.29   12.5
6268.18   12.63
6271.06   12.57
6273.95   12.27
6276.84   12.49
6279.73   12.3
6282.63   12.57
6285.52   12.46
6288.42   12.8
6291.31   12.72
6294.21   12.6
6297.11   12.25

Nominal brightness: -0.068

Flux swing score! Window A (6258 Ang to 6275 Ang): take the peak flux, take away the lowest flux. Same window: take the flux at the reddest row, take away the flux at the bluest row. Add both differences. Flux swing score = 1.1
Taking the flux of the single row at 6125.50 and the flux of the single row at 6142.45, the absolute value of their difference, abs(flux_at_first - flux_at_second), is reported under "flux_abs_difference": 0.13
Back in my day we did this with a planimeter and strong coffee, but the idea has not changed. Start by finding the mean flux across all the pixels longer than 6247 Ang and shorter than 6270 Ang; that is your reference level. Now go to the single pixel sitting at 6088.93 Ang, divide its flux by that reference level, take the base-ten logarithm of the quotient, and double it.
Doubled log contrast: 0.034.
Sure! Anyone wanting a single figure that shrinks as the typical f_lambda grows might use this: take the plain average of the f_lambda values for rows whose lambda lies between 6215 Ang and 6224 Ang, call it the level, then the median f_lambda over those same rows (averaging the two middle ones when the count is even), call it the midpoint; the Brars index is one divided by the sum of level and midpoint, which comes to 0.0399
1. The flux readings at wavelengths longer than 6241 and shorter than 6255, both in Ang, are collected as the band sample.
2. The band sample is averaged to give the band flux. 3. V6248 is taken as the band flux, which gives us 12.1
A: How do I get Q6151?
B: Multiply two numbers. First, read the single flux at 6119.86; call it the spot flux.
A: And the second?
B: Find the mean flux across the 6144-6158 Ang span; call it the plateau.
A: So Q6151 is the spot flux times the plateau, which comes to 159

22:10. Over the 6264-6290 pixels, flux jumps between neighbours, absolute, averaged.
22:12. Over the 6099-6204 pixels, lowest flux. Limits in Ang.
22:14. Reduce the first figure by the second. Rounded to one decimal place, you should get -11.4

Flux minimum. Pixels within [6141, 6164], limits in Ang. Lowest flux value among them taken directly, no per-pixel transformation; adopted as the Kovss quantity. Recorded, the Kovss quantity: 11.61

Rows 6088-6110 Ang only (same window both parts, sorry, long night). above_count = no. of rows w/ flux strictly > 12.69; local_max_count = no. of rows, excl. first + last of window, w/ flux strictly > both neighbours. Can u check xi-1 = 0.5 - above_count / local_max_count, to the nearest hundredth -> -0.50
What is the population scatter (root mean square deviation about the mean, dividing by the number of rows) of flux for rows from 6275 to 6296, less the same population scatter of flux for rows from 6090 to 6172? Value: -0.2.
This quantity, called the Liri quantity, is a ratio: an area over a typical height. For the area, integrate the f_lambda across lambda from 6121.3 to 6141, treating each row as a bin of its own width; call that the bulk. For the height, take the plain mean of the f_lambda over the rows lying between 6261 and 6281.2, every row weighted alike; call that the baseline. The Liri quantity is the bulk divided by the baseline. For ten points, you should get 19.8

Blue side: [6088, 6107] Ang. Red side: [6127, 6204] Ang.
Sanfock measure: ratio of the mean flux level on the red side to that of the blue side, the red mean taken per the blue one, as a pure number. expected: 1.00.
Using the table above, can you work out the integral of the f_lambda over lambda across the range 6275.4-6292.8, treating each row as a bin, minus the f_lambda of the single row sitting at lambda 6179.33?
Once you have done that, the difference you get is 206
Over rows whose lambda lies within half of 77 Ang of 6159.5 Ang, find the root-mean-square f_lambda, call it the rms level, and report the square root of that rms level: 3.53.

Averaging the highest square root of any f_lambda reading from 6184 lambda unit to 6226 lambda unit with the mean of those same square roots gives 3.58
